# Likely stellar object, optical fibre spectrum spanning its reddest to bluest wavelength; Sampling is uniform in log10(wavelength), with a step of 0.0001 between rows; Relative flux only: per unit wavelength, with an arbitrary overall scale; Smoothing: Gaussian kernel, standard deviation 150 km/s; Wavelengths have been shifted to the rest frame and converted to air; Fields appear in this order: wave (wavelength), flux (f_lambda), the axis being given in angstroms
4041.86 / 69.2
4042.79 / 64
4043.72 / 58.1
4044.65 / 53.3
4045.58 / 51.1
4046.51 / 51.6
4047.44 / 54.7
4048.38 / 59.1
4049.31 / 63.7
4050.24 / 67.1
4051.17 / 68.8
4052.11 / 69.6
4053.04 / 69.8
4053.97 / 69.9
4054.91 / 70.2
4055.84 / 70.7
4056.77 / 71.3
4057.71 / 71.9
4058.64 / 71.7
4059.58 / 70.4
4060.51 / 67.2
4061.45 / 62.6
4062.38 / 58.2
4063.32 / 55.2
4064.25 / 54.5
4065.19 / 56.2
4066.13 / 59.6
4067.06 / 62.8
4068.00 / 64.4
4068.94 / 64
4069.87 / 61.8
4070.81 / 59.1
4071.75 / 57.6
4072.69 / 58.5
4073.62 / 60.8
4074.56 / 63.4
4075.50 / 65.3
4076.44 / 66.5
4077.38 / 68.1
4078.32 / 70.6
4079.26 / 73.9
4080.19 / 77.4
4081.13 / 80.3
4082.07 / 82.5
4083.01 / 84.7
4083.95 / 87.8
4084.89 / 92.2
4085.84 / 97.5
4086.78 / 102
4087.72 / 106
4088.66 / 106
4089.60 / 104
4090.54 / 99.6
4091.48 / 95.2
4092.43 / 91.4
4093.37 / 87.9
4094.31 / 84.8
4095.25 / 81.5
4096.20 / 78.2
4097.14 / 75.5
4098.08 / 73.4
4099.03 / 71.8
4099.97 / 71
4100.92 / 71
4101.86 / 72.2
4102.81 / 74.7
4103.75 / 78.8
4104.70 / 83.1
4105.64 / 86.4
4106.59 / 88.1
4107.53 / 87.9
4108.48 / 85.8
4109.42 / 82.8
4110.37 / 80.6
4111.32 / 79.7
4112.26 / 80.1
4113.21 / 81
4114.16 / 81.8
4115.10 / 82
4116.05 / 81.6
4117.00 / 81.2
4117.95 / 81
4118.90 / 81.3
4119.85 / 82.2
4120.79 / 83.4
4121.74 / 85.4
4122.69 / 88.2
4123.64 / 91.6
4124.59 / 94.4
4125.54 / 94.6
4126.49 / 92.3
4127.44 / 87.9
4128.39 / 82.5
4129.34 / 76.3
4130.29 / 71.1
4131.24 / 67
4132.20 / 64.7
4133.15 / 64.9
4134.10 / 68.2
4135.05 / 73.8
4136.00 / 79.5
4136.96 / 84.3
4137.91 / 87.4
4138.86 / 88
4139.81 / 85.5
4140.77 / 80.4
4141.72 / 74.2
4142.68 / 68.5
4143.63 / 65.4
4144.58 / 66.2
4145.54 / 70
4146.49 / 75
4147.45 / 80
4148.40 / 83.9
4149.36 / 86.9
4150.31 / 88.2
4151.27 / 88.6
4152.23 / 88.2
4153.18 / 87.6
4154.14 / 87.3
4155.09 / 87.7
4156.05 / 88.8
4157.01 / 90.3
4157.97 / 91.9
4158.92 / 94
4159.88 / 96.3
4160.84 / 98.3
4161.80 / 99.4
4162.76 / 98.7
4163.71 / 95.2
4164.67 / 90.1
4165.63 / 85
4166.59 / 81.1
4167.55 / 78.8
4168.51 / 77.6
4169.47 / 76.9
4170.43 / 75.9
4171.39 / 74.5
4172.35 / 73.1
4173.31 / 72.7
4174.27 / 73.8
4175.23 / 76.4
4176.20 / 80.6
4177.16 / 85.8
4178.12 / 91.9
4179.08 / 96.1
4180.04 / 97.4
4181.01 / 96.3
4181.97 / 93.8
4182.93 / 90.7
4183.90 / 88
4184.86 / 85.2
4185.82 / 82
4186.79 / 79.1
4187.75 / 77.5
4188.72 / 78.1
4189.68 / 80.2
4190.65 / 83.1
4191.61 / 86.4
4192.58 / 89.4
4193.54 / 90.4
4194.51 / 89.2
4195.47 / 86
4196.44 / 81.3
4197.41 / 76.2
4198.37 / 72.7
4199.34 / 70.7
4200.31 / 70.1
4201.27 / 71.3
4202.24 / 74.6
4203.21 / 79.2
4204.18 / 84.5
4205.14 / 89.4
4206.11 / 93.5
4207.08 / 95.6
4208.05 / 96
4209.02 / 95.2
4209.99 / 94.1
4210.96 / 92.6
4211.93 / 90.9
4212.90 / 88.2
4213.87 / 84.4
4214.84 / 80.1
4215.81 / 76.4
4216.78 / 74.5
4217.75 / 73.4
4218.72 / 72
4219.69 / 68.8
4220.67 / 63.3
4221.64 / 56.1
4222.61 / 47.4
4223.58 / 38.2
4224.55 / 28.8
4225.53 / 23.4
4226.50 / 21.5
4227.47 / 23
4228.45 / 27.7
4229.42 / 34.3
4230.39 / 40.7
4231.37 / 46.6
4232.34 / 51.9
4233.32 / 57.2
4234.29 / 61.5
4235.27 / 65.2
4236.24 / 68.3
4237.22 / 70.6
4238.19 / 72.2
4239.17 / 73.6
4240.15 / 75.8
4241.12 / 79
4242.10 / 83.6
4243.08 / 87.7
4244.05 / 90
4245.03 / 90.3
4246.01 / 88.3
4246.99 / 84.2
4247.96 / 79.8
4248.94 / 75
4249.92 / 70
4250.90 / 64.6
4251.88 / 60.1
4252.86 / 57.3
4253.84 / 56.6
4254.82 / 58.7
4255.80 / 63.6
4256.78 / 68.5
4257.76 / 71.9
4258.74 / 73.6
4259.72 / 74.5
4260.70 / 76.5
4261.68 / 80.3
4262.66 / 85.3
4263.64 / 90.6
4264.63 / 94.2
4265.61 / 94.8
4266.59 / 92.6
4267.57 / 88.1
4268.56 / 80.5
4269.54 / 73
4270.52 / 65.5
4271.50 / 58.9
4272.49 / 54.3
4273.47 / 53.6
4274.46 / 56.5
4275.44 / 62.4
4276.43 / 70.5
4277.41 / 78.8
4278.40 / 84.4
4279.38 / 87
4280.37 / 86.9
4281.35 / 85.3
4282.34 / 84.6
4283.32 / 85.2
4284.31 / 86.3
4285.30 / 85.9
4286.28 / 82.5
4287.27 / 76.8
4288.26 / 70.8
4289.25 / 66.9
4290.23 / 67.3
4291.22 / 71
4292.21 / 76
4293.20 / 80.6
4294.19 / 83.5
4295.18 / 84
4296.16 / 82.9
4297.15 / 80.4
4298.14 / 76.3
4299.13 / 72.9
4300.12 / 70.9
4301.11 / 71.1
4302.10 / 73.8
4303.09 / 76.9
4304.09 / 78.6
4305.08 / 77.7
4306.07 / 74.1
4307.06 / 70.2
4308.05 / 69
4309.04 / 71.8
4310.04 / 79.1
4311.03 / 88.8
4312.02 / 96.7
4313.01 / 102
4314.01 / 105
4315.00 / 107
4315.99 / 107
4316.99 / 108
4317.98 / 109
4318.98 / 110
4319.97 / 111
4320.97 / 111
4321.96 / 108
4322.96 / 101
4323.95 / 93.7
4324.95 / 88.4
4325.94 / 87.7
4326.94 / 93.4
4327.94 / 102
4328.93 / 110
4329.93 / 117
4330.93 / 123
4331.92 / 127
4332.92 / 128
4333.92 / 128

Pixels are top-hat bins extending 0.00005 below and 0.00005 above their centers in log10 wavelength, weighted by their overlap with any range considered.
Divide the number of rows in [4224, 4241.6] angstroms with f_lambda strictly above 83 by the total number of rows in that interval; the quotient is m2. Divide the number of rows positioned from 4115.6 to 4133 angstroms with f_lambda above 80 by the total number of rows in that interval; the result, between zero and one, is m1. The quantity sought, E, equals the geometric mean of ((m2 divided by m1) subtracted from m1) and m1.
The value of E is 0.78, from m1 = 0.78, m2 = 0.0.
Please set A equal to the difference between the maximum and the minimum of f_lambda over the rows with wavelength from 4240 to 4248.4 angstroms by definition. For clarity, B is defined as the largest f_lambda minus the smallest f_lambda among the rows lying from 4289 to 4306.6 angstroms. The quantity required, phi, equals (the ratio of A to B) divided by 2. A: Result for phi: 0.4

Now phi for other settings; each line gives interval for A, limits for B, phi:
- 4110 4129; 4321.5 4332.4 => 0.2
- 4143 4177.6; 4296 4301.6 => 1.4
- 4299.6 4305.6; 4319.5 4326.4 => 0.2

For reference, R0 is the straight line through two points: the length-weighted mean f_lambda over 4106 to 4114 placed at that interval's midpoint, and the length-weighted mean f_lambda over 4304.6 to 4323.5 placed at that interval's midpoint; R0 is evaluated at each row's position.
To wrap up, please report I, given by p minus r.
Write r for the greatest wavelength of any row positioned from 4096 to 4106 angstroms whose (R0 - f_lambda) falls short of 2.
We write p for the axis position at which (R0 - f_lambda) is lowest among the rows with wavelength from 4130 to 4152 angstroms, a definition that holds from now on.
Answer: 33.2 angstroms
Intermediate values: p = 4138.86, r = 4105.64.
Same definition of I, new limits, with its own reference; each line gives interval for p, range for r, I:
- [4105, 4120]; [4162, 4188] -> -77.3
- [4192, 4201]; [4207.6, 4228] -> -19.4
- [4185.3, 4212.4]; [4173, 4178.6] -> 29.9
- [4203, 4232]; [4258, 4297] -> -58.5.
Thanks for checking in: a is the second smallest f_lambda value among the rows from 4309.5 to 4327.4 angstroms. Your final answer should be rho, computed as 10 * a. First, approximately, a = 87.7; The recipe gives 877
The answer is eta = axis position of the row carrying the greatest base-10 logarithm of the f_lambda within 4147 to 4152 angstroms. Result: 4151.27 angstroms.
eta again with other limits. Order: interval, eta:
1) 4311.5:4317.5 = 4316.99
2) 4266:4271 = 4266.59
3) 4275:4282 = 4279.38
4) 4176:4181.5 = 4180.04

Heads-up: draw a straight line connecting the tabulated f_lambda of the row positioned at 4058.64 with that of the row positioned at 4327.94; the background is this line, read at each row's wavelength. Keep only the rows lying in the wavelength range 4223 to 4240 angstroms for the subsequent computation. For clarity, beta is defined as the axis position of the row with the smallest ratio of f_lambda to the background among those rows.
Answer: 4226.50 angstroms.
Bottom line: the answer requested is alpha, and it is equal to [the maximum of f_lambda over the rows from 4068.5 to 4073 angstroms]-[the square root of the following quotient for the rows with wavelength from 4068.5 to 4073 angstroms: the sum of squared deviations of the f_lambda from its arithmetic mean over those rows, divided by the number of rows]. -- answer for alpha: 62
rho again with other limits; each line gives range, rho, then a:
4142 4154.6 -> 662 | 66.2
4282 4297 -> 673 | 67.3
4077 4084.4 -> 706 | 70.6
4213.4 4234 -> 230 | 23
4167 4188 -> 731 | 73.1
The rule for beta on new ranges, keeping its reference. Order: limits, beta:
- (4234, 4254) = 4253.84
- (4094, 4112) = 4100.92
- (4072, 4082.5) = 4072.69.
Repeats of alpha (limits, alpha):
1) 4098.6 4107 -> 82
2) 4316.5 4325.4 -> 103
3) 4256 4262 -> 77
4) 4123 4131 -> 86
